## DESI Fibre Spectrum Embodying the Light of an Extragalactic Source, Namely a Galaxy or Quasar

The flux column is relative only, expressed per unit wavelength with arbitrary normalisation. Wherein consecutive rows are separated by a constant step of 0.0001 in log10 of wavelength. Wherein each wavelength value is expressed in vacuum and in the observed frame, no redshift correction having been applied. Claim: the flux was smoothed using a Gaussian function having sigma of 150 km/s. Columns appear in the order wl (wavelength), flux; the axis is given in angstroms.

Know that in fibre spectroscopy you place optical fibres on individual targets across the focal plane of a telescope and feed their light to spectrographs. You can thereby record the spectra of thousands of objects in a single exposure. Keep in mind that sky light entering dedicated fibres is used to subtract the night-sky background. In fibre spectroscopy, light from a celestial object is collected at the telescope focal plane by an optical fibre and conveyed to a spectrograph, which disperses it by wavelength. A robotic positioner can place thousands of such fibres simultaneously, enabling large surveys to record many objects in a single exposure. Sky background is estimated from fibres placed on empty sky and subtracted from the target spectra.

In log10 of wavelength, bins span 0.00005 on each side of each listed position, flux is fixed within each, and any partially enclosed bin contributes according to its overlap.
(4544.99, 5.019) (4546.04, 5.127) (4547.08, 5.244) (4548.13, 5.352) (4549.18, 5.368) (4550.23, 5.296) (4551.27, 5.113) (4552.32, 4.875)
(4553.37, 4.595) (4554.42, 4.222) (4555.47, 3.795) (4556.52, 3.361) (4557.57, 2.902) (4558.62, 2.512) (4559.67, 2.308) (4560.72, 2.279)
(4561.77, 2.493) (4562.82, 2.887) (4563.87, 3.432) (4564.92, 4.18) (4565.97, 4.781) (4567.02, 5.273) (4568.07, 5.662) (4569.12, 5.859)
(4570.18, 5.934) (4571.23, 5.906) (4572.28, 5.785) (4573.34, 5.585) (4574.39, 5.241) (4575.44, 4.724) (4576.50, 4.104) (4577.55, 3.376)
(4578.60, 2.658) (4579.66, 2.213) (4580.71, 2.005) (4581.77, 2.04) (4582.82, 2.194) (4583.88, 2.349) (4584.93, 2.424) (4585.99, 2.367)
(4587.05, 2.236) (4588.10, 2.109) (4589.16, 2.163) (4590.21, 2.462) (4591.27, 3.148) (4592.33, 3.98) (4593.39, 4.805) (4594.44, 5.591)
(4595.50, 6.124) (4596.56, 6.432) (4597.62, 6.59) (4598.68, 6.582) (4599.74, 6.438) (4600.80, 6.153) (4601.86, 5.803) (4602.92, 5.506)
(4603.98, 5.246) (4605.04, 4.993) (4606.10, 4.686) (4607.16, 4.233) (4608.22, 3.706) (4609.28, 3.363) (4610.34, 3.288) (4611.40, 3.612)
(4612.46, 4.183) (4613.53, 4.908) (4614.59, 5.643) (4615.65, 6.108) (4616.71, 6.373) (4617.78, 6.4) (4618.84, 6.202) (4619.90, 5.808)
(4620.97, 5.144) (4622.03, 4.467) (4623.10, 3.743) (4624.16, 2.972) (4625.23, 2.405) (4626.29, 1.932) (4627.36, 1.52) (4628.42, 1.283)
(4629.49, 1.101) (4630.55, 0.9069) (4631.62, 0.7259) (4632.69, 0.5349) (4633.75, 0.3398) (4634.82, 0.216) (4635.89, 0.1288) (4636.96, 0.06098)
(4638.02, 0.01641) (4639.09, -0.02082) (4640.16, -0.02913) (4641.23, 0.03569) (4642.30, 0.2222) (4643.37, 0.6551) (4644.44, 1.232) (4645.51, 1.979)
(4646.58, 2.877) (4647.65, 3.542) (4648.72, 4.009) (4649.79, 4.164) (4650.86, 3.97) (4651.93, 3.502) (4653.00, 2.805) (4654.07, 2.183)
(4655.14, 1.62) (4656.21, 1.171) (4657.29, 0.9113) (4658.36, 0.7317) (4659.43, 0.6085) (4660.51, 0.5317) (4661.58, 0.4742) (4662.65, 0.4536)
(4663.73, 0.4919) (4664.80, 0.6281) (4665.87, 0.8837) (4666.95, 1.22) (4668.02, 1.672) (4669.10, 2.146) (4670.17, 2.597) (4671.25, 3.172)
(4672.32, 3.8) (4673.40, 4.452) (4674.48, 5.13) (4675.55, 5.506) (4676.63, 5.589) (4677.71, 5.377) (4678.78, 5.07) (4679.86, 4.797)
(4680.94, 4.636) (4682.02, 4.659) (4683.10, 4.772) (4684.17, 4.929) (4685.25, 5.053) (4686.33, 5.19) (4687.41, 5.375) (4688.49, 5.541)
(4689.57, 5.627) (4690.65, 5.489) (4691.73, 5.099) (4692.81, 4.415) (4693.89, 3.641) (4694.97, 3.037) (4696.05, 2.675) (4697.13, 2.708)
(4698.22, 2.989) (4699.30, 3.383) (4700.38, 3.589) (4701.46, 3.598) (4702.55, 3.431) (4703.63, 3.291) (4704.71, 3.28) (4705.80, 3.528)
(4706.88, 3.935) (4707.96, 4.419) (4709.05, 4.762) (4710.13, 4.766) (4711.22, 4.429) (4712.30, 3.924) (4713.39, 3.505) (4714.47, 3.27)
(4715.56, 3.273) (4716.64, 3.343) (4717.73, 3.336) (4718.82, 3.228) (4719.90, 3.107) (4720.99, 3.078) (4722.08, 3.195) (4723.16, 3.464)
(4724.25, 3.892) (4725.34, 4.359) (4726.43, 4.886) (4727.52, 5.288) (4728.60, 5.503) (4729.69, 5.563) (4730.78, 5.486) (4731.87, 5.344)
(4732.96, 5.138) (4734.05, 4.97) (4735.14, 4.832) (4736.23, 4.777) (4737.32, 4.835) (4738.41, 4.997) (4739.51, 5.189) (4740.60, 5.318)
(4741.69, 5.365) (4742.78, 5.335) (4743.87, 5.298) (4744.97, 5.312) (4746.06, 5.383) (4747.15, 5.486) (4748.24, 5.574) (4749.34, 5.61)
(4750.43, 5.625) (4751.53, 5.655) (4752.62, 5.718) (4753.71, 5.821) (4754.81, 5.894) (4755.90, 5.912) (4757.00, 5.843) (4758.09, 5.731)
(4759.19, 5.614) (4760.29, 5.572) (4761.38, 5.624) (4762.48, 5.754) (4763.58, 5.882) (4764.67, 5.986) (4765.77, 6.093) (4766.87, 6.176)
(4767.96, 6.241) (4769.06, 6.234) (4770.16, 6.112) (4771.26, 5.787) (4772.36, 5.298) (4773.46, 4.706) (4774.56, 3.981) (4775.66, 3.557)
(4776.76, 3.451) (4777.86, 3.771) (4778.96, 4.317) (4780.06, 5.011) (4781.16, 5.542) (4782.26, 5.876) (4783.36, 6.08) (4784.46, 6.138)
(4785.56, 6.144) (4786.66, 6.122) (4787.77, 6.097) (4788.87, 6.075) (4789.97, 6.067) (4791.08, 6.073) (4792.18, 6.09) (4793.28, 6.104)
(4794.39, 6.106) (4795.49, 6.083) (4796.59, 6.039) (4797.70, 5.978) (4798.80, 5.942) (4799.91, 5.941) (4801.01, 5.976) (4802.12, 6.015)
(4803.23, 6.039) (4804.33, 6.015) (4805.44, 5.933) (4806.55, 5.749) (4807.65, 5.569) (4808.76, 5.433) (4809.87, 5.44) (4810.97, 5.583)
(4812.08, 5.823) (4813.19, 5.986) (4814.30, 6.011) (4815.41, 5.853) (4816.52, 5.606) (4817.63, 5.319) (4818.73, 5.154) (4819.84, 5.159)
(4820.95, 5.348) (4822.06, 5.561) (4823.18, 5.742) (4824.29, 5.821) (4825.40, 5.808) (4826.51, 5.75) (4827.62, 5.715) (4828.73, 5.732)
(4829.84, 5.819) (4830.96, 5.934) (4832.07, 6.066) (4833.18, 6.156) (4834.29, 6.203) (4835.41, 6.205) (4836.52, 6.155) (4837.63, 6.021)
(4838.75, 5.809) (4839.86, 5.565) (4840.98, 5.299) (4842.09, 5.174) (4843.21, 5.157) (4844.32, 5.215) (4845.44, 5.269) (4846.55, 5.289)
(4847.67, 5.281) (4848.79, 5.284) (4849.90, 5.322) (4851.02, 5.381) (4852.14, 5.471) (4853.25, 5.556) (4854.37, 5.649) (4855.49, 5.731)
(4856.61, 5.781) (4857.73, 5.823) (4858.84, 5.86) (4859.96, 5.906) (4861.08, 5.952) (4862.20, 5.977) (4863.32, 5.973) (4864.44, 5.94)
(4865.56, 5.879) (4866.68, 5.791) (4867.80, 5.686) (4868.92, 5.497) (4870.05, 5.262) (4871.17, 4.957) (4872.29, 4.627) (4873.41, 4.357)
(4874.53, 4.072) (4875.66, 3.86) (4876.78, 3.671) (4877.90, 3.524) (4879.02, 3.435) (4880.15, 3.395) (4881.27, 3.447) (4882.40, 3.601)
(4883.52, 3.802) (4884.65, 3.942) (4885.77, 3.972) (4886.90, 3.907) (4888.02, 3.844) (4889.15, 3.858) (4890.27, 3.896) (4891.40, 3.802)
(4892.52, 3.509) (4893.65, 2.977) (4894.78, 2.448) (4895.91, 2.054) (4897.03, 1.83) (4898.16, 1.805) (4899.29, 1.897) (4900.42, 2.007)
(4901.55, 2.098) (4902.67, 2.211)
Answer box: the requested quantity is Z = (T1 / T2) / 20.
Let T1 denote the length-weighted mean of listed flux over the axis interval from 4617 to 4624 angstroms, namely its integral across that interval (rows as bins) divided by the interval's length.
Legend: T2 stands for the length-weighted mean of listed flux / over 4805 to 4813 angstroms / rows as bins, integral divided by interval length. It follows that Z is 0.046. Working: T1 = 5.2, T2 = 5.66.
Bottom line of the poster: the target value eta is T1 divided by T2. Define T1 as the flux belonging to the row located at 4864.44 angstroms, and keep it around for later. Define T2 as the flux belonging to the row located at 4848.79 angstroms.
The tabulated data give 1.12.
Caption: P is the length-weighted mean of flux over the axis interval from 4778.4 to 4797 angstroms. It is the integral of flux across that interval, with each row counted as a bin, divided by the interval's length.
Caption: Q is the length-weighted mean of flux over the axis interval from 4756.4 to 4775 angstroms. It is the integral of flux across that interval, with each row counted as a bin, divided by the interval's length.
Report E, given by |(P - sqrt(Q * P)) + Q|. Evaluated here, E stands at 5.79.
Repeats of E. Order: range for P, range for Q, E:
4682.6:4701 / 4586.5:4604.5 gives 4.56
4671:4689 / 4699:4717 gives 4.37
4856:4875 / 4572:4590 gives 4.47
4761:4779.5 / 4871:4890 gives 4.60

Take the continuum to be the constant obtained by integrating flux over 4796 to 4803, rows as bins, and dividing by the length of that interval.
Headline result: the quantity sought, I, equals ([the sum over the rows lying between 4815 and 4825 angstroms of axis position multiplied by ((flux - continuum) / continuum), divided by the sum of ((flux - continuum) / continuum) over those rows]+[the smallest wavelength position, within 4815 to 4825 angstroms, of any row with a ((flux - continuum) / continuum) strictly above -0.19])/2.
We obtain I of 4817.5 angstroms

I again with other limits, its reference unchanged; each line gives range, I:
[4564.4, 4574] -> 4567.0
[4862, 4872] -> 4865.9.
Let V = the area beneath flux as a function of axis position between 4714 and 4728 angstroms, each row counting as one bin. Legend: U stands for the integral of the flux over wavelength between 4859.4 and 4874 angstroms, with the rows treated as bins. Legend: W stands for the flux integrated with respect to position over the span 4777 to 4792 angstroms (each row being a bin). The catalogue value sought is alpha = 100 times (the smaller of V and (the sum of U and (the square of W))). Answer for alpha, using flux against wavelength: 5130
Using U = 81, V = 51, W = 84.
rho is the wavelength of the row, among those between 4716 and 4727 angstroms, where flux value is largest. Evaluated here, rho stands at 4726.43 angstroms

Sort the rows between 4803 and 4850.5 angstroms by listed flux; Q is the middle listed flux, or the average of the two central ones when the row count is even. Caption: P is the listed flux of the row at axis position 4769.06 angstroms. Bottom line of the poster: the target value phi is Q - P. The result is -0.5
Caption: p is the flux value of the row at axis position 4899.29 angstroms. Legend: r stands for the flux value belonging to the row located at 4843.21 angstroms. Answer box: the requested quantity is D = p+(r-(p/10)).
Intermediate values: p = 1.897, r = 5.157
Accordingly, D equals 6.9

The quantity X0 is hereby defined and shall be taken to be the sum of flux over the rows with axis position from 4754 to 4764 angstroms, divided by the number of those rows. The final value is 5.76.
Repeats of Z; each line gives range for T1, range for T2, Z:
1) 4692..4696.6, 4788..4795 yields 0.029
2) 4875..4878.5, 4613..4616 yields 0.033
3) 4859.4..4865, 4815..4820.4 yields 0.055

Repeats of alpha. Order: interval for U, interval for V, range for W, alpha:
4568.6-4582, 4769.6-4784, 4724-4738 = 7045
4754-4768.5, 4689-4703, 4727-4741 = 5356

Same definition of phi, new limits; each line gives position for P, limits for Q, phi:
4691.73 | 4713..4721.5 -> -1.8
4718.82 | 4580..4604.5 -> 0.8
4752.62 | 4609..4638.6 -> -2.6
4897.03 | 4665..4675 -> 0.8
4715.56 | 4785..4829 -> 2.7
